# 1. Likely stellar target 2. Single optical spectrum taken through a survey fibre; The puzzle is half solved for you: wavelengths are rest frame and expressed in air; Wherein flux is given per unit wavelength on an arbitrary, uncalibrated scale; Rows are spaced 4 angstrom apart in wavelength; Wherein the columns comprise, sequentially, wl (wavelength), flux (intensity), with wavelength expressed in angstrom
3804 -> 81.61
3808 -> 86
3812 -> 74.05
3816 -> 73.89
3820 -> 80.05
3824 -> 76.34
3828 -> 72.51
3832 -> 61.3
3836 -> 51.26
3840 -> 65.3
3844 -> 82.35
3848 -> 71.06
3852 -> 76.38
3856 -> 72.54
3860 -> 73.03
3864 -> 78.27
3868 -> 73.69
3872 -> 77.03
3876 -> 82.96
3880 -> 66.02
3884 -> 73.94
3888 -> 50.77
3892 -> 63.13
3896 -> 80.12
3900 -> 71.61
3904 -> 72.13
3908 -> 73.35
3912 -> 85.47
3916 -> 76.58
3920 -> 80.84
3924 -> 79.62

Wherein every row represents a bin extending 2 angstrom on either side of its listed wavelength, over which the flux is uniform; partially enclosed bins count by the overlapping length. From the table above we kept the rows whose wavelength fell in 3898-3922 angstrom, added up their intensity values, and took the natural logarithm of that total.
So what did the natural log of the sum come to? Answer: 6.1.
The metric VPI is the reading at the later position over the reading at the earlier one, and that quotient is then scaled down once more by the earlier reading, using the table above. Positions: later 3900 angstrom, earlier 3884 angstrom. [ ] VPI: 0.0131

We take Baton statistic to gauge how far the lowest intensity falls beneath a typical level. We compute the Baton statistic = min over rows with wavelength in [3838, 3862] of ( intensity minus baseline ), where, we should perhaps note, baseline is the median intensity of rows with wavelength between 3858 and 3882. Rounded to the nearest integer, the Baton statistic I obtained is -10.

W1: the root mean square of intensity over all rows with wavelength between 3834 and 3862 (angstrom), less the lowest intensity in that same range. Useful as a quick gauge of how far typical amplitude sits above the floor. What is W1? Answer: 19.6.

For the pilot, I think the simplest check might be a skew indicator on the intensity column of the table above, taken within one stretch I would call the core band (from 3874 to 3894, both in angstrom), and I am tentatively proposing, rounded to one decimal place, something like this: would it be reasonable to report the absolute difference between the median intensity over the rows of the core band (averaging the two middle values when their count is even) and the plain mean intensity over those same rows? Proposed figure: 1.3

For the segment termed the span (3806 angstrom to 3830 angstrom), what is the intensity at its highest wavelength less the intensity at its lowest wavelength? -13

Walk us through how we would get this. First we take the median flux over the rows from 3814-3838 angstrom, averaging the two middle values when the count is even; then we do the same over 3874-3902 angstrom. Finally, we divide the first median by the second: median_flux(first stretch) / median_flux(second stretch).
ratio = 1.02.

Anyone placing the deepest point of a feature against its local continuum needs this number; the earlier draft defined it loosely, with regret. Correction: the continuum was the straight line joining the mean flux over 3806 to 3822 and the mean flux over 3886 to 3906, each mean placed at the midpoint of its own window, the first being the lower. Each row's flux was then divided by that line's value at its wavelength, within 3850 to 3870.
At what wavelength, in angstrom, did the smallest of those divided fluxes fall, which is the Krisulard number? 3856 angstrom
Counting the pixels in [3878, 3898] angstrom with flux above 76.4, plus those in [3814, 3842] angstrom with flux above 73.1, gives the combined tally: 4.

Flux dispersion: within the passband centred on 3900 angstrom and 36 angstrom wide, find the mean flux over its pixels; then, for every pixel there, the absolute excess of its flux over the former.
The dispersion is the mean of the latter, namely 7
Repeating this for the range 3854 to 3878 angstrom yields 3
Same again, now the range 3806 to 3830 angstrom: 4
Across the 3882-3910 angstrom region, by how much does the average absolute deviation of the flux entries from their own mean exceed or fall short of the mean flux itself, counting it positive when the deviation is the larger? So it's -62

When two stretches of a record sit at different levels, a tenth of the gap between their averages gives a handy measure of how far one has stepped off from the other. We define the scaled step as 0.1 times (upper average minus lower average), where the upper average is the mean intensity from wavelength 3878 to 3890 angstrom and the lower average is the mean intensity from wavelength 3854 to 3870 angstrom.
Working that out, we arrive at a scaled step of -1.1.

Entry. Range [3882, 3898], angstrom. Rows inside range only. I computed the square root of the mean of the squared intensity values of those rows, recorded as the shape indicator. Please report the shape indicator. 68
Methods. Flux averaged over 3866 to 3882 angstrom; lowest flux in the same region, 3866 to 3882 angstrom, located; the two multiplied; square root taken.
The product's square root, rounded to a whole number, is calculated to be 70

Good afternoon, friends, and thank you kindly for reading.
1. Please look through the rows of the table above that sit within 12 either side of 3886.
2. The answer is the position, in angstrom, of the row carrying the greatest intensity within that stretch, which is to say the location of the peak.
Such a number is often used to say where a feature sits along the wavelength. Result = 3876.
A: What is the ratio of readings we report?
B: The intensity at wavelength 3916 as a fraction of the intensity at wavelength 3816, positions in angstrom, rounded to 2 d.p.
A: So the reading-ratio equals 1.04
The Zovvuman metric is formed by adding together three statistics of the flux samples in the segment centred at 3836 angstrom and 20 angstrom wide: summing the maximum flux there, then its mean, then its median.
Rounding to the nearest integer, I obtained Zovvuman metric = 214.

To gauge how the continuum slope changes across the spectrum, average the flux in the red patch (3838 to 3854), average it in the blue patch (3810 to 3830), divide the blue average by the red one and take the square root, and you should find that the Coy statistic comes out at 1.01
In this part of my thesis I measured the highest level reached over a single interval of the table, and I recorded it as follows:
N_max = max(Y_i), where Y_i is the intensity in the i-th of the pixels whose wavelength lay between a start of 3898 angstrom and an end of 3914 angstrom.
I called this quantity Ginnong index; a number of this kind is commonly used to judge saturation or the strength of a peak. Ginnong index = 85.47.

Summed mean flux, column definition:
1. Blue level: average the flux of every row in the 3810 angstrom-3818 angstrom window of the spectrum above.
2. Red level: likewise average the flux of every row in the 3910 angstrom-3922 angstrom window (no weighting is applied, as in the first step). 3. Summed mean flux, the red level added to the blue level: 155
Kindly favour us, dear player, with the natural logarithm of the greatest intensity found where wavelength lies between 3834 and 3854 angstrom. 4.41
